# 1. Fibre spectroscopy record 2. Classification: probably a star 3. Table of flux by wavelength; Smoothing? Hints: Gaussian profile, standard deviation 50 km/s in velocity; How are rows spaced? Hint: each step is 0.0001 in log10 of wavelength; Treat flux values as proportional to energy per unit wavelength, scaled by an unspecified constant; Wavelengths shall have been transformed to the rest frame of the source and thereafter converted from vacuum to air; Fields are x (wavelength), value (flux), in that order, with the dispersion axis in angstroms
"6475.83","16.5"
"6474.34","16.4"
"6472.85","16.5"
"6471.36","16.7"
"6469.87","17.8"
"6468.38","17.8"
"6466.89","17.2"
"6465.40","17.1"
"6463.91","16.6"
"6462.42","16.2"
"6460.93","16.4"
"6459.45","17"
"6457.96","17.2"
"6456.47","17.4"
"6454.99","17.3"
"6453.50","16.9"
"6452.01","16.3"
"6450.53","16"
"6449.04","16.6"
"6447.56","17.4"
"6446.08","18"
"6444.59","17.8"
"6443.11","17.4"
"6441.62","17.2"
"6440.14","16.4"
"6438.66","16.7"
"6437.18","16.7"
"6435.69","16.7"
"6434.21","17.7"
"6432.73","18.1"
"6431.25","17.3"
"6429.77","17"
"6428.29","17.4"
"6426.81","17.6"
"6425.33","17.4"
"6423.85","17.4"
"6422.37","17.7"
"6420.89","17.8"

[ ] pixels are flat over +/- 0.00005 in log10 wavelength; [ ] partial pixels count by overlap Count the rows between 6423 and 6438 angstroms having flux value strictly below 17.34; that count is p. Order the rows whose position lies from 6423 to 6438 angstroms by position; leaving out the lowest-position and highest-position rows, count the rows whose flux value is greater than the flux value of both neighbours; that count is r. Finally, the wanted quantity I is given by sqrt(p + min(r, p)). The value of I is 2.45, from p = 4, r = 2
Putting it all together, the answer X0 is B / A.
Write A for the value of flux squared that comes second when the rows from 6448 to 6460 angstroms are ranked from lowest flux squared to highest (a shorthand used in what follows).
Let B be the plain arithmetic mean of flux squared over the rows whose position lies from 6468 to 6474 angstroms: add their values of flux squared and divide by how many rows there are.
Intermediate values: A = 266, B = 296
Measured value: 1.115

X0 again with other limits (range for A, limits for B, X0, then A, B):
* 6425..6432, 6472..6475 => 0.904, 299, 271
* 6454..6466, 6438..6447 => 1.108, 269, 298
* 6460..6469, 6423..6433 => 1.133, 269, 305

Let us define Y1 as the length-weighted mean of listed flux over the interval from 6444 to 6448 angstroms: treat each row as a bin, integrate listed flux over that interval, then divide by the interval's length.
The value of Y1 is 17.7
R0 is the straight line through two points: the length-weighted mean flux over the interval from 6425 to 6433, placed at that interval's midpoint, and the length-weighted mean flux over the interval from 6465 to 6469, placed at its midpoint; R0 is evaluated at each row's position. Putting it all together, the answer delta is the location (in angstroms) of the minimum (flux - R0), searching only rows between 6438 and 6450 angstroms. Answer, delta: 6440.14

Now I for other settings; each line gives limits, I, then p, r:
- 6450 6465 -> 3.16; 9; 1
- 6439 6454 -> 2.65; 6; 1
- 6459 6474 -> 2.83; 8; 0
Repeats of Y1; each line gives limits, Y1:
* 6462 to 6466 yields 16.6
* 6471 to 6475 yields 16.5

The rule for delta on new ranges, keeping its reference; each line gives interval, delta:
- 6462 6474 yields 6462.42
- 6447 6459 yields 6450.53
